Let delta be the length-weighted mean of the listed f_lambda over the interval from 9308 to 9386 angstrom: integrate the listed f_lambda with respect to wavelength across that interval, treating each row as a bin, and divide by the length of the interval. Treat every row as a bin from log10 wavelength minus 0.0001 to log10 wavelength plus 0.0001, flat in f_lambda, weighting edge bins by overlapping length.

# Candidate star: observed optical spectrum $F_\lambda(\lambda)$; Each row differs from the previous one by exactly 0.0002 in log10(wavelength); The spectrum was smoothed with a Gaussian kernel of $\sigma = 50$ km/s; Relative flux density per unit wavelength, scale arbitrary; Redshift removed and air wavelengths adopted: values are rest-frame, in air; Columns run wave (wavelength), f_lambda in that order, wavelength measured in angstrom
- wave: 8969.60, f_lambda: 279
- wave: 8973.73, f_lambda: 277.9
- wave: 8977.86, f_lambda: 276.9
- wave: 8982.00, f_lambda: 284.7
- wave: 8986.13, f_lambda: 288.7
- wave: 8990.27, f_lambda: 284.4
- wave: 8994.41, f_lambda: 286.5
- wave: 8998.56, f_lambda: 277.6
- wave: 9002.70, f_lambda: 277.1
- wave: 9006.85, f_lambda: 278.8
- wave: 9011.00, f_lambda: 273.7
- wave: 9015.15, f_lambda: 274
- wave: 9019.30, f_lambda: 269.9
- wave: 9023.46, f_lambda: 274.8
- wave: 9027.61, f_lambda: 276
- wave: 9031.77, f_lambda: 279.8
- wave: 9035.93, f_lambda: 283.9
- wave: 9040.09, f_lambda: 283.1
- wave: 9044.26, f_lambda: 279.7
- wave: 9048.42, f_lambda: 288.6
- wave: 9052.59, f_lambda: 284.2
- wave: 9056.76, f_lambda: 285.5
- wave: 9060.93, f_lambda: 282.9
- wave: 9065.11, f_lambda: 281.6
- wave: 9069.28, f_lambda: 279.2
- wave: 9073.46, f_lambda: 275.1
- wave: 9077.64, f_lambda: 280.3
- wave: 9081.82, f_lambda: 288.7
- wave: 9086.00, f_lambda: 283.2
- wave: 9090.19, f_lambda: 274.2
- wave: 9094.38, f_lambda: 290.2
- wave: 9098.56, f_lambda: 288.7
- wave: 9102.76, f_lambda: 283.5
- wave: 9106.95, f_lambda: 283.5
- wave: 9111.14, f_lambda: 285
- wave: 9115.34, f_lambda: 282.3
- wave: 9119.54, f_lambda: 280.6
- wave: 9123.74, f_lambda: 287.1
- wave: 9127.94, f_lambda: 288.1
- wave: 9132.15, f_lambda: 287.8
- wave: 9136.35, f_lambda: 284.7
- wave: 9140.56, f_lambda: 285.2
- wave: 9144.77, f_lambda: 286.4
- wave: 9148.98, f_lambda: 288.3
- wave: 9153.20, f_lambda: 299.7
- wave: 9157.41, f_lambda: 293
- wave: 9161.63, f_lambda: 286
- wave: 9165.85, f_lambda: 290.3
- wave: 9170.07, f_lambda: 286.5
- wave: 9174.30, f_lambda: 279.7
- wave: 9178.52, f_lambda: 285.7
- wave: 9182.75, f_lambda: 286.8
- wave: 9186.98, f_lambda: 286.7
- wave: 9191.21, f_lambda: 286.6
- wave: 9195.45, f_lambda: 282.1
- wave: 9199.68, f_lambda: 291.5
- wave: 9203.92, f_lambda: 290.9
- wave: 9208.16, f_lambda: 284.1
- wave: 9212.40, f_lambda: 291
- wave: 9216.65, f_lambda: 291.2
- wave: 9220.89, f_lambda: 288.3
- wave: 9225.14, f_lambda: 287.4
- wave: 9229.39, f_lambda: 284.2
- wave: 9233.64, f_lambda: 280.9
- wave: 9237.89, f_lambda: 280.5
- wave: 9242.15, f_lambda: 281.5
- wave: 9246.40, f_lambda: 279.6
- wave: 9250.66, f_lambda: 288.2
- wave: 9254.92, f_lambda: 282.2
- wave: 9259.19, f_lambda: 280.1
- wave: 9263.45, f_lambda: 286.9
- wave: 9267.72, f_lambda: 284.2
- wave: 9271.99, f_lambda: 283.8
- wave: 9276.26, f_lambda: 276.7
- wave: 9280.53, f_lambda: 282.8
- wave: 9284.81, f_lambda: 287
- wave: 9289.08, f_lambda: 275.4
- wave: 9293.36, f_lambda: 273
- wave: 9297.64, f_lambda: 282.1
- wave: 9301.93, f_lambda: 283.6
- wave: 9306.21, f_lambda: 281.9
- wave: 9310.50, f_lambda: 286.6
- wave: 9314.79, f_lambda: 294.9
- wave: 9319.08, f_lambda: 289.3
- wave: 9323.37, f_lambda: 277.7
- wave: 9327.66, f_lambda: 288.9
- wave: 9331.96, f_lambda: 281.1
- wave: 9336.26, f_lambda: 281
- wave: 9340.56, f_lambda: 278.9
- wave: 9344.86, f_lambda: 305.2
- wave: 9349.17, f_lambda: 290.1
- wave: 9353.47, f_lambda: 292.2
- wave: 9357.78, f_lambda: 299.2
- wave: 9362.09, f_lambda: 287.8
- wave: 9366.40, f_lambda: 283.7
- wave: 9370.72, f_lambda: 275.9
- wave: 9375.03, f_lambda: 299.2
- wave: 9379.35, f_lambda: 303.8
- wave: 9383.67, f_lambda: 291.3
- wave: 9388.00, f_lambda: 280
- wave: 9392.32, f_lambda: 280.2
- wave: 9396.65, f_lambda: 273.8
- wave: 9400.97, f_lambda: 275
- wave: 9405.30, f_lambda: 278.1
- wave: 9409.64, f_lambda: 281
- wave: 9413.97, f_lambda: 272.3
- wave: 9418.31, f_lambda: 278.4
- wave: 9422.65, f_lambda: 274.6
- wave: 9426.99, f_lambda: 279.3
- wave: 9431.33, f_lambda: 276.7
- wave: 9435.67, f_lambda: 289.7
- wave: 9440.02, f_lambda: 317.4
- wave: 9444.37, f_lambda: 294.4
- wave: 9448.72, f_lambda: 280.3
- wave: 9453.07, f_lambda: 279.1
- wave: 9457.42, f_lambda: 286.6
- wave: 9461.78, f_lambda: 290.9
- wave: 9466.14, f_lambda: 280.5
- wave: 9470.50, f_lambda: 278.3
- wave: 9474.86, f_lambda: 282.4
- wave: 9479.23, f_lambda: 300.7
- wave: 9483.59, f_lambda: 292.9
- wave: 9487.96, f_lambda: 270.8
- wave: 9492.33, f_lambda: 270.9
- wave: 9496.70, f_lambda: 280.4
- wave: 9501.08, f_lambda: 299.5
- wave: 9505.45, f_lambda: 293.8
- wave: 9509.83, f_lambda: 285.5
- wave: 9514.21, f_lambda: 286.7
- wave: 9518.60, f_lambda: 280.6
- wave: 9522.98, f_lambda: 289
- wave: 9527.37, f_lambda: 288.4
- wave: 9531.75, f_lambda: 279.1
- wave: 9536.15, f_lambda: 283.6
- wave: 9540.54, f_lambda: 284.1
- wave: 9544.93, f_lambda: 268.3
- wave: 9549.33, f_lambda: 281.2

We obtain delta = 289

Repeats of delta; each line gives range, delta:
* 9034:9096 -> 283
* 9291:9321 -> 284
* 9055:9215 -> 286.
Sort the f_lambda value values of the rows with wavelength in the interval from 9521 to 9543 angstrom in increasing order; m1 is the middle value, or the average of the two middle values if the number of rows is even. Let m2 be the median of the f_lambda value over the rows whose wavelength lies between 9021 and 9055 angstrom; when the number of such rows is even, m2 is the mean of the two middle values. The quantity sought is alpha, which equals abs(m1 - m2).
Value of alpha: 3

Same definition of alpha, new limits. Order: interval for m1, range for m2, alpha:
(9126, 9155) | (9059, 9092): 7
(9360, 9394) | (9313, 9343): 5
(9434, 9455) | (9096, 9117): 6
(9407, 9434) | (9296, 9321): 8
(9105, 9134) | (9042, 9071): 2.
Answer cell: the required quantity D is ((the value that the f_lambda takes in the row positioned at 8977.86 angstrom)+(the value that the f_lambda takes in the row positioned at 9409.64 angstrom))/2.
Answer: 279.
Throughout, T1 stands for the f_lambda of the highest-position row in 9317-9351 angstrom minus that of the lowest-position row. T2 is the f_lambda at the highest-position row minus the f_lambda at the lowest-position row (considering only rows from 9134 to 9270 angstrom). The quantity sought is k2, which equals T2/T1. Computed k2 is -0.6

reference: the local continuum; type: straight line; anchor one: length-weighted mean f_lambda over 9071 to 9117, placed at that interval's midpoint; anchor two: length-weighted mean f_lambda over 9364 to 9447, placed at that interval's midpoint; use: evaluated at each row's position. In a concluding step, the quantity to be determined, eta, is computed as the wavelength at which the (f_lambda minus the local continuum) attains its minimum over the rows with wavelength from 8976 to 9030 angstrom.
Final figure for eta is 9019.30 angstrom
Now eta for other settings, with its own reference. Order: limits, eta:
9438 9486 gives 9470.50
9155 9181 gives 9174.30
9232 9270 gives 9246.40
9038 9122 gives 9090.19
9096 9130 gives 9119.54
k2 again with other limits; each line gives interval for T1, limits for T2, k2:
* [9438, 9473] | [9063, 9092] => 0.2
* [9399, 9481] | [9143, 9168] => 0.2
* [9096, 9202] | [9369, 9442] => 14.8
